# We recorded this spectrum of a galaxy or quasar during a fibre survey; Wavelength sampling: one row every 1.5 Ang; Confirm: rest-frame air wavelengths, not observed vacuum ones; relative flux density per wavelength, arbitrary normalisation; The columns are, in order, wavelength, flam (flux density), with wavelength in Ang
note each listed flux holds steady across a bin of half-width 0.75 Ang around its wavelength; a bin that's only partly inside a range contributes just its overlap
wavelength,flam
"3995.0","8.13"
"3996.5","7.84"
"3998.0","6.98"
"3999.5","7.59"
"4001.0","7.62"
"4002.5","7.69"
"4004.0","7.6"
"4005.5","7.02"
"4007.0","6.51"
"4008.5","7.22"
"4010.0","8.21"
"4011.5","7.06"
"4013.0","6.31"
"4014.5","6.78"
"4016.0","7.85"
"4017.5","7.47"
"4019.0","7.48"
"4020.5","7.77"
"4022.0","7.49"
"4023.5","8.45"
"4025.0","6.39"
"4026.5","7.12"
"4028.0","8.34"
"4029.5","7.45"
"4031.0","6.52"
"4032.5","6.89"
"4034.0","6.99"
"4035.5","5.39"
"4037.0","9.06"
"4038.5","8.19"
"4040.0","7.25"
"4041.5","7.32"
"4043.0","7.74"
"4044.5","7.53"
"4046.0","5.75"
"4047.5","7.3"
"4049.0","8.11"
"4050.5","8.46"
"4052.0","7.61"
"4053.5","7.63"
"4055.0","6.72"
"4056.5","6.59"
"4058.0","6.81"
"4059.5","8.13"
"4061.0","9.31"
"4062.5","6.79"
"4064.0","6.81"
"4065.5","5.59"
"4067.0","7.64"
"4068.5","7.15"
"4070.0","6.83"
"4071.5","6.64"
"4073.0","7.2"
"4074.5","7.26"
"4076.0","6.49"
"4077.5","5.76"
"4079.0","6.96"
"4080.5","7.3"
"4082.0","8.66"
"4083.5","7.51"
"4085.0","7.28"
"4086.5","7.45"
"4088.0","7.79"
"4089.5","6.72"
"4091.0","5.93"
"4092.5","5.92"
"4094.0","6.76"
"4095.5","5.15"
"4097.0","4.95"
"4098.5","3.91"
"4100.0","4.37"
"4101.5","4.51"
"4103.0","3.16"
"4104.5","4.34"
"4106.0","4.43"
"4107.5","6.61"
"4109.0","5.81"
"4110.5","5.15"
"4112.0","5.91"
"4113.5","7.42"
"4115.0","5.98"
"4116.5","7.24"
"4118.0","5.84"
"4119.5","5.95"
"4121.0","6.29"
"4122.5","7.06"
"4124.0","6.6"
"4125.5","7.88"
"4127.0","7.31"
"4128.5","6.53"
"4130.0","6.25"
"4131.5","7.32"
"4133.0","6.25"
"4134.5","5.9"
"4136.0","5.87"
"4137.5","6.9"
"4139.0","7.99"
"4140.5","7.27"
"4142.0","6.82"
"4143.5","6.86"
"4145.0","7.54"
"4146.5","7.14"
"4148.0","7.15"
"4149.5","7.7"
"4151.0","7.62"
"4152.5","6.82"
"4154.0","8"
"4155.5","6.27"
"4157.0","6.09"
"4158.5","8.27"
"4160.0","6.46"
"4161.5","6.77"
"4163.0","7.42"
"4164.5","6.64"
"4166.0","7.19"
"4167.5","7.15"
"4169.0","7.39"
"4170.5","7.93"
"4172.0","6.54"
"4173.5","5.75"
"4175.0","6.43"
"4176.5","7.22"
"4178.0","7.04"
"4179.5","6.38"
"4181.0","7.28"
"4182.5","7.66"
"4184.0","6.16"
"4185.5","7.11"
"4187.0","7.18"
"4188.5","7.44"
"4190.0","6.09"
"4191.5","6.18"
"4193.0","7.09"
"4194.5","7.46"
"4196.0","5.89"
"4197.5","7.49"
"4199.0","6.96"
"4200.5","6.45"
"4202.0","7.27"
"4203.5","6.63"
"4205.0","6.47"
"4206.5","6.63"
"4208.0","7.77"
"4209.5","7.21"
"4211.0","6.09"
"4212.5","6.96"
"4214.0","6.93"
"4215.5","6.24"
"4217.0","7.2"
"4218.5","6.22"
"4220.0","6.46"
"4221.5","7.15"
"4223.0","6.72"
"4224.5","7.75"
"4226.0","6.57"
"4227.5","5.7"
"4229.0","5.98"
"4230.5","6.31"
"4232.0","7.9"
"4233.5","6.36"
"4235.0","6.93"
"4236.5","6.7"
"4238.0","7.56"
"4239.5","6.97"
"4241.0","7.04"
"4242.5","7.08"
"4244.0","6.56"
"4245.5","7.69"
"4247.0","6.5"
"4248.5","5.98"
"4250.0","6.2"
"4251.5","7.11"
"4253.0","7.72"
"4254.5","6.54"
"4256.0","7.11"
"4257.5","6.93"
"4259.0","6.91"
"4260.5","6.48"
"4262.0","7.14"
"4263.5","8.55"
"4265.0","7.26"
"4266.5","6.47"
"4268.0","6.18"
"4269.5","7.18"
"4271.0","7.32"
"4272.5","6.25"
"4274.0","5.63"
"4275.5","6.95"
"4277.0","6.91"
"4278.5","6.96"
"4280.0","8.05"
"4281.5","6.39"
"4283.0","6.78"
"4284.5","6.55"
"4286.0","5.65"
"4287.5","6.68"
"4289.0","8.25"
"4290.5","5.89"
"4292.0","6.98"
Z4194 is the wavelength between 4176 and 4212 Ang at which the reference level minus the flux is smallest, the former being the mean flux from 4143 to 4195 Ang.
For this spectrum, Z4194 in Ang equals 4208.0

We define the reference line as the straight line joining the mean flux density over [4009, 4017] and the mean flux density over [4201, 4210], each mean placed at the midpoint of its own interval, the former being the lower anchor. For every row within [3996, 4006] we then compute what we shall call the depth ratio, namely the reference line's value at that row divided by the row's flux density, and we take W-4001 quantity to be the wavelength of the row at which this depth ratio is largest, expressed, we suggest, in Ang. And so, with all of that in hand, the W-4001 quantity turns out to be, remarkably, 3998.0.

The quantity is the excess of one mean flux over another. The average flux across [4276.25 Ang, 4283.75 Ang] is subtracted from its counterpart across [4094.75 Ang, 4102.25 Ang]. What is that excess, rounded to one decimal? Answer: -2.4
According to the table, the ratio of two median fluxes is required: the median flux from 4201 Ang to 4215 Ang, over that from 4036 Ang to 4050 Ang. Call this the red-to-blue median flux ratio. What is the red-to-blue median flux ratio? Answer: 0.92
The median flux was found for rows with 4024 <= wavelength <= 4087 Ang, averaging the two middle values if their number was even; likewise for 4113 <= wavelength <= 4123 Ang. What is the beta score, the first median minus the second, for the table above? 1.0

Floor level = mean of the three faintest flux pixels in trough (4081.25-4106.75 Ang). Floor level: 3.8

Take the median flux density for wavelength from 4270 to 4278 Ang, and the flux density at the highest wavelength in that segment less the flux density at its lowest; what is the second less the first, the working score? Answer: -7.3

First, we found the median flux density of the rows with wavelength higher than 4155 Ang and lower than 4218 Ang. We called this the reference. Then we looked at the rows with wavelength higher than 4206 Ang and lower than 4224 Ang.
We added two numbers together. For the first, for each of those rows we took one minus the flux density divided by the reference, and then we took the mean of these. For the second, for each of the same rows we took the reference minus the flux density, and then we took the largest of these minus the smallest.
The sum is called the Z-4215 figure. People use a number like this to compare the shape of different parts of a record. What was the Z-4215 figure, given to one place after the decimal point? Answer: 1.7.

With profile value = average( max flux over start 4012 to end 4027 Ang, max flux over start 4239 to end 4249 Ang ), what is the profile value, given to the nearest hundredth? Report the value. 8.07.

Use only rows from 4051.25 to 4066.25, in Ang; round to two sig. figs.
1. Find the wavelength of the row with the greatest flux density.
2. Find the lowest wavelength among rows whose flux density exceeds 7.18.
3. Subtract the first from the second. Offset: -9.0 Ang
